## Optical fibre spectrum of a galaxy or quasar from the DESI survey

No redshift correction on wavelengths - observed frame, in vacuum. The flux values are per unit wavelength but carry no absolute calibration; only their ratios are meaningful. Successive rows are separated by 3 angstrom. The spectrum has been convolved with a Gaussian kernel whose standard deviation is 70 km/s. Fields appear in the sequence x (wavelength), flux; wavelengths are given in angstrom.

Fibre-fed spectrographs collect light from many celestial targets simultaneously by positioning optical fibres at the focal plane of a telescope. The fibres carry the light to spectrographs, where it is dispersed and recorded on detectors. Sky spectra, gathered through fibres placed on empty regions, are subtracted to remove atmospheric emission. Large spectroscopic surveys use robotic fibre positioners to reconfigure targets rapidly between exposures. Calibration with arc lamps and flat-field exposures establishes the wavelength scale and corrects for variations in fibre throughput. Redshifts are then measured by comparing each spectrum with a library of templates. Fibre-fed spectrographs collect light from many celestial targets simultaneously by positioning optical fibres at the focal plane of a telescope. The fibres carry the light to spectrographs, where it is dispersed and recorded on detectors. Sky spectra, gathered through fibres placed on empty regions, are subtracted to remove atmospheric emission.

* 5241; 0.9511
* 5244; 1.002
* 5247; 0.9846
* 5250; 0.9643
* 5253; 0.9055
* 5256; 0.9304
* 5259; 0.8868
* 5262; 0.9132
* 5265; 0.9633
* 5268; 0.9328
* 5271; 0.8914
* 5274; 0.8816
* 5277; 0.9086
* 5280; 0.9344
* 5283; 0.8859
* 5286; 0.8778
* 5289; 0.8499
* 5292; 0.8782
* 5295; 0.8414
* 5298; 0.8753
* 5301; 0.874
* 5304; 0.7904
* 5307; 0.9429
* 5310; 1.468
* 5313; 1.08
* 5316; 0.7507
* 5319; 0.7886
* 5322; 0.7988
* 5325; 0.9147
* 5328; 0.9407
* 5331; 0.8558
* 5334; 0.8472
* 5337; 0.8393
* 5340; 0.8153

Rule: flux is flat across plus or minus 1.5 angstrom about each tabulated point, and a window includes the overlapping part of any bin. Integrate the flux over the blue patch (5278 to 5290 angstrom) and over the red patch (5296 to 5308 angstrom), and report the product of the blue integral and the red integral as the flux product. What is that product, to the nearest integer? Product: 111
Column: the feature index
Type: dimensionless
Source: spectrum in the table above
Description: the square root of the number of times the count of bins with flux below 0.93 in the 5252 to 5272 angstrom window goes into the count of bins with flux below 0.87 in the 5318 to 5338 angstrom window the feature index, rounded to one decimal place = 1.1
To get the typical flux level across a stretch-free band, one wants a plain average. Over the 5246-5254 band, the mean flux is 0.95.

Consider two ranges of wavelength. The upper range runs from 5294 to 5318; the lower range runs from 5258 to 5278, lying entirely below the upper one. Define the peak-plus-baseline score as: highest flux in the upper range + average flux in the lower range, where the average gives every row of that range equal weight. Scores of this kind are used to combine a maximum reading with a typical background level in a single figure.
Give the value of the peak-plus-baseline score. 2.38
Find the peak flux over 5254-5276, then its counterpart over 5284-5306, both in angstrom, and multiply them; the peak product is 0.85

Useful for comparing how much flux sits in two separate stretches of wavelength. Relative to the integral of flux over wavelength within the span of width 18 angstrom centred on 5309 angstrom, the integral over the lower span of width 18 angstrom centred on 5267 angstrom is 0.93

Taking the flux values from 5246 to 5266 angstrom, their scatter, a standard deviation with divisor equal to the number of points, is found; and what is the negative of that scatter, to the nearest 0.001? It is -0.033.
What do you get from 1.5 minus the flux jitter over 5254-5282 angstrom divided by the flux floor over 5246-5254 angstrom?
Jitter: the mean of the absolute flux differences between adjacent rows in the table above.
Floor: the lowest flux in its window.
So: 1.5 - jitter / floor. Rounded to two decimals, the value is 1.46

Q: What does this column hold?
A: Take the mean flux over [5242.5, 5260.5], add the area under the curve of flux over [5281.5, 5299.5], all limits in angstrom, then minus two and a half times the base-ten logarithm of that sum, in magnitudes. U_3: -3.05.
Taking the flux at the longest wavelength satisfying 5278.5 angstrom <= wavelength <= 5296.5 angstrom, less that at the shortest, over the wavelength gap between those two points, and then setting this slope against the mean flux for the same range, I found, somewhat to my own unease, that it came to -0.007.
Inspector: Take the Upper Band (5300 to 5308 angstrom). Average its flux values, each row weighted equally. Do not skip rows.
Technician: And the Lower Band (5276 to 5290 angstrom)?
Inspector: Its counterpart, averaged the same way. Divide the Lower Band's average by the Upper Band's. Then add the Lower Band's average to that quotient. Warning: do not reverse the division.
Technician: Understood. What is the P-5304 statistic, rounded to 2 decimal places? 1.92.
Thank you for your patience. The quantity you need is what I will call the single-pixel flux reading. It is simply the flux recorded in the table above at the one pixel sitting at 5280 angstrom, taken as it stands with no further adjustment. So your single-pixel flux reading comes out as 0.9344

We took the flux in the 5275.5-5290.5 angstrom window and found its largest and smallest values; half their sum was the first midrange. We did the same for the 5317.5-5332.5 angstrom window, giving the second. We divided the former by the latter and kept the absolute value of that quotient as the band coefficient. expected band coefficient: 1.03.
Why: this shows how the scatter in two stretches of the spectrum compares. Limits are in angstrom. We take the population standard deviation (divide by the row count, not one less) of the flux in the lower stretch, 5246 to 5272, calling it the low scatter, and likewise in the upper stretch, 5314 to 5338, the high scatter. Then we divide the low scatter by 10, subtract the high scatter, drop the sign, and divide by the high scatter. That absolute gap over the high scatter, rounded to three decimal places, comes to 0.945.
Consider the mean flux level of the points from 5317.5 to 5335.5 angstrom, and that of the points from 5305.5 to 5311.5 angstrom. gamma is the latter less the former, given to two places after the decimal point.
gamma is 0.35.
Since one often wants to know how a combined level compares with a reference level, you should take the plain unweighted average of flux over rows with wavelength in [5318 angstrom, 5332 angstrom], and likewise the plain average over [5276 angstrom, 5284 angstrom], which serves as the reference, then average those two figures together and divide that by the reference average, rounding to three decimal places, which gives 0.973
